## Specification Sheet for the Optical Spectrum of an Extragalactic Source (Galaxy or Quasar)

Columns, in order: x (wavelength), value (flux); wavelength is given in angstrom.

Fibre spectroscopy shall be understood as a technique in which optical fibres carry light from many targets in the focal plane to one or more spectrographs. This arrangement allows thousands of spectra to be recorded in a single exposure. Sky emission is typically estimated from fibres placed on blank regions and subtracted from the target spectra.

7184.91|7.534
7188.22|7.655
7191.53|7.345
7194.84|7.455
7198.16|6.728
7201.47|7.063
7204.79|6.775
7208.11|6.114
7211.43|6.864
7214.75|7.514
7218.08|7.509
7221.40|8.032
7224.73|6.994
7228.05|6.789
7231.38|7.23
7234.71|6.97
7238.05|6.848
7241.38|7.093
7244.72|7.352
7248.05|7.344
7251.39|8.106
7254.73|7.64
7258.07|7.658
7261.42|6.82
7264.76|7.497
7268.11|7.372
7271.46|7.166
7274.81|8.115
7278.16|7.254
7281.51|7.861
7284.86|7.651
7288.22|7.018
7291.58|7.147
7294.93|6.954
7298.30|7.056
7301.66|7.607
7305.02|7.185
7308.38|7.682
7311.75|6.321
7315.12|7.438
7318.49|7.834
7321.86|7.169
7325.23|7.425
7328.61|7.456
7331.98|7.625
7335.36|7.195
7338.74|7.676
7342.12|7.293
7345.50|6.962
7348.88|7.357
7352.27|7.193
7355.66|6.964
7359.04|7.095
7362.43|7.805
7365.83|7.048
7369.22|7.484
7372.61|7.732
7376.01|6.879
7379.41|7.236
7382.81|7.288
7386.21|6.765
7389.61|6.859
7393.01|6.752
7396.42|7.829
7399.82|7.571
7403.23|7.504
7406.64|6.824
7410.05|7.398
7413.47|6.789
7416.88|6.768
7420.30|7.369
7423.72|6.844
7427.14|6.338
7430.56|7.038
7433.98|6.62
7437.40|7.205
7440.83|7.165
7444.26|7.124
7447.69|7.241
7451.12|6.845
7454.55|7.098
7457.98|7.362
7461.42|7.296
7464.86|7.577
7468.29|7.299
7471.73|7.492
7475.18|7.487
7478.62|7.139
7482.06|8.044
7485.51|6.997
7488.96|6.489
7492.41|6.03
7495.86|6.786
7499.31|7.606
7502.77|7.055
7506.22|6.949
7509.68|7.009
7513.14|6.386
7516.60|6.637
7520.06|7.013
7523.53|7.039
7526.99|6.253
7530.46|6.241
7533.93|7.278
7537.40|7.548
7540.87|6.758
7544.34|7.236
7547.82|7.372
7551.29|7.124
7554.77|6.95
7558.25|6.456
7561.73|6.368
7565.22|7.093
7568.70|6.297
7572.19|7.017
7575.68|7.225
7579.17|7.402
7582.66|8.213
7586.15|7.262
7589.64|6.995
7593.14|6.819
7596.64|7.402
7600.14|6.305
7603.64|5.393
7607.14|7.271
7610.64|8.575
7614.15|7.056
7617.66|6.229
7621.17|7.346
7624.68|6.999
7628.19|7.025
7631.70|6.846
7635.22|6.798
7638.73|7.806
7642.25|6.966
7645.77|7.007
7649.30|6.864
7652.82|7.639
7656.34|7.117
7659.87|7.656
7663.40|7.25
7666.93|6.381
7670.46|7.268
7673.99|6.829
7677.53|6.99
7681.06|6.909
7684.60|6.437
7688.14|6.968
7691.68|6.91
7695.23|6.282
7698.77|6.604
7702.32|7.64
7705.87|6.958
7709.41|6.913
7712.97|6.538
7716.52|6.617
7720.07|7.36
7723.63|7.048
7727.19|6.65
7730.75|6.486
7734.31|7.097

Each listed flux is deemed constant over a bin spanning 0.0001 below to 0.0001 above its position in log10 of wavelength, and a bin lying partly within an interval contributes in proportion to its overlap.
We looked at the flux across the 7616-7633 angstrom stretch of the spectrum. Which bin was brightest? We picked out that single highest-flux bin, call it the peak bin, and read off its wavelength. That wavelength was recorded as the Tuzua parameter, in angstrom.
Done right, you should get 7621.17 angstrom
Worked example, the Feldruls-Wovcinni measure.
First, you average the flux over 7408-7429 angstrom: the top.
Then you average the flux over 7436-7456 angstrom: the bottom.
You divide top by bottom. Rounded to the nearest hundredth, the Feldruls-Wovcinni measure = 0.97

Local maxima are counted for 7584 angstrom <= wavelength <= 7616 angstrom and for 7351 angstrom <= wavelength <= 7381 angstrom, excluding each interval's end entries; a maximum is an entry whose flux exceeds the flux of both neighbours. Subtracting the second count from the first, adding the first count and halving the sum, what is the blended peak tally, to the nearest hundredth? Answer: 1.00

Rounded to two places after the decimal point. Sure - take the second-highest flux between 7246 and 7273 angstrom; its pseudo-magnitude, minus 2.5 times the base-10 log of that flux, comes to -2.21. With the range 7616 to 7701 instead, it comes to -2.21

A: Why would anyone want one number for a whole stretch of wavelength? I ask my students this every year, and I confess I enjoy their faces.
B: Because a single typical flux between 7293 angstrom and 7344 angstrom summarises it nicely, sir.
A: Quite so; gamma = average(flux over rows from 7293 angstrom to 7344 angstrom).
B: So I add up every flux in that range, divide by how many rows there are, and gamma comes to 7.3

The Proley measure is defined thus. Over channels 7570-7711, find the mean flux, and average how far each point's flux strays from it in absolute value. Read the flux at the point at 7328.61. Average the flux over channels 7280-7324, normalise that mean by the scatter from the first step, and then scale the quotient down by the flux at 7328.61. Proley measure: 2.6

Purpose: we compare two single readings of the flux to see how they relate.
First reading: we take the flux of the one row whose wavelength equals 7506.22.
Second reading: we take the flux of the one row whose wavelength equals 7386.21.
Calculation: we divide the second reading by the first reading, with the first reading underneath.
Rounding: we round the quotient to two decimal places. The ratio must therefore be 0.97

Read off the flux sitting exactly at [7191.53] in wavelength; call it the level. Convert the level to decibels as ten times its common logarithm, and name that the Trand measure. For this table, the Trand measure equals 8.66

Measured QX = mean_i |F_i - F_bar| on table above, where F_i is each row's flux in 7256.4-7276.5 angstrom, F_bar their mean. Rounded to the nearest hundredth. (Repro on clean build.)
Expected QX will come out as 0.32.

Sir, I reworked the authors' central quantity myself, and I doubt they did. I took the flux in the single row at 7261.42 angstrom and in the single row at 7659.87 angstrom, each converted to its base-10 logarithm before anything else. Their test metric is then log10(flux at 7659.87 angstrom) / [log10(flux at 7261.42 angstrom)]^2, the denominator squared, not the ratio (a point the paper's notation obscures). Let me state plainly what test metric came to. 1.27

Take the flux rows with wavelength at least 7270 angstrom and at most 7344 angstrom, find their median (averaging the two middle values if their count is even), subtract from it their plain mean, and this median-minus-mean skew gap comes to -0.01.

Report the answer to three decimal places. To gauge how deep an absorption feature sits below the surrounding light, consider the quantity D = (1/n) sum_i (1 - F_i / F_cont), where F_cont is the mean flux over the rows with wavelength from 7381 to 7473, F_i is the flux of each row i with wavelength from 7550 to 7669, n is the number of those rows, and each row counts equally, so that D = 0.012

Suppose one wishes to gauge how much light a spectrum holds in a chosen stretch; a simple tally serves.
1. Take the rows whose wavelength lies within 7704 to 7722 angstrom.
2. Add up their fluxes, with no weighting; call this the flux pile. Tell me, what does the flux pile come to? 34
